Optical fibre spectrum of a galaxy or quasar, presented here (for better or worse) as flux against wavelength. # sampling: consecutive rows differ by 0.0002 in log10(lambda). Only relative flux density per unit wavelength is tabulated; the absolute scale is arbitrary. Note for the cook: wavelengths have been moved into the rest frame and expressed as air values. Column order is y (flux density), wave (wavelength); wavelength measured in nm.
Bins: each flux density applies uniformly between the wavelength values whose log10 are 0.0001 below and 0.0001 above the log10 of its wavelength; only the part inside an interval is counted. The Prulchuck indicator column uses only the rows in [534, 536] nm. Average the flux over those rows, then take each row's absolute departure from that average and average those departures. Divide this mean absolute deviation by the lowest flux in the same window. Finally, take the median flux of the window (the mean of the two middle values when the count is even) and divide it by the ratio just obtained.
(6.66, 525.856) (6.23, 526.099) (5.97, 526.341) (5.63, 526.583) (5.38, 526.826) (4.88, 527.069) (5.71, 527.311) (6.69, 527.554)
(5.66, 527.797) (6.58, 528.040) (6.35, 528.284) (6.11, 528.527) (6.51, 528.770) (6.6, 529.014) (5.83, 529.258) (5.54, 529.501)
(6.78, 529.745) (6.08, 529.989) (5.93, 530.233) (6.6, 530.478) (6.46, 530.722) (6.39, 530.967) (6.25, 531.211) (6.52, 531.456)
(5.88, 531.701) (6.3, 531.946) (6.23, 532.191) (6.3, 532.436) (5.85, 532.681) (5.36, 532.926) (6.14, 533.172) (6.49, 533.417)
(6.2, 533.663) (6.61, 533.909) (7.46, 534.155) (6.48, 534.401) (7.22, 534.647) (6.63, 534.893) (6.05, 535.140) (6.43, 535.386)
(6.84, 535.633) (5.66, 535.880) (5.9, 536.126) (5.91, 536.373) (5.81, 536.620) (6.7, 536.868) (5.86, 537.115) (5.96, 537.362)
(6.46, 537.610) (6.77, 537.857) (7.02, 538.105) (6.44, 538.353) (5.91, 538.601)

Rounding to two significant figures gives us 84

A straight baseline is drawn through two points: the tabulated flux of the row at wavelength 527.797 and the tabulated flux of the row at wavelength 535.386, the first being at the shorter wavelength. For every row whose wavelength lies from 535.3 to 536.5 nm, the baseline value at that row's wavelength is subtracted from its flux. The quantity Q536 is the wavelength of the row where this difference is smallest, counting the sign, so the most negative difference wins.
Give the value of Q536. 535.880 nm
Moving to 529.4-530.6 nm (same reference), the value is 529.501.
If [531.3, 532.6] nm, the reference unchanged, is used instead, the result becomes 531.701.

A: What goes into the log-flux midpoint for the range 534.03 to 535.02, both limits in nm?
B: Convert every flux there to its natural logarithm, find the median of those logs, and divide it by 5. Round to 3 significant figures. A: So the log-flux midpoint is 0.387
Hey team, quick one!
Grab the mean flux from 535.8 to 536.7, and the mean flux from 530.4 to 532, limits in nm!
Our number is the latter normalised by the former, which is 1.09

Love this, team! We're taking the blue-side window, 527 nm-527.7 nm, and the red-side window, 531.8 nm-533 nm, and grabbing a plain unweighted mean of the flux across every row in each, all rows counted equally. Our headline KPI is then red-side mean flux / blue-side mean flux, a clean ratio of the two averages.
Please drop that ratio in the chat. 1.04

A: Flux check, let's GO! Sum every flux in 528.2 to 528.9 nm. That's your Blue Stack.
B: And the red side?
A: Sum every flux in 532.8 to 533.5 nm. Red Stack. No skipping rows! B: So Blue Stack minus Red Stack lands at 1.0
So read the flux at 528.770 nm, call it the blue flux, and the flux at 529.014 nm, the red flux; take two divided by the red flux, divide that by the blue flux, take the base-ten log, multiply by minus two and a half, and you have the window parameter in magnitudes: 3.33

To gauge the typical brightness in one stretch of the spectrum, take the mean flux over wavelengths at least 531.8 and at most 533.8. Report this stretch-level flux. 6.11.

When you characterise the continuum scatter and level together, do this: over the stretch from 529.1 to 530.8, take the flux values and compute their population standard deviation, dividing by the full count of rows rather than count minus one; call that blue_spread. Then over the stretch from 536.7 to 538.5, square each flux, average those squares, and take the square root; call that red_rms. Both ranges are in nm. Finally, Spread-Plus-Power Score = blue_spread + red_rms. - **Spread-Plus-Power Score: 6.89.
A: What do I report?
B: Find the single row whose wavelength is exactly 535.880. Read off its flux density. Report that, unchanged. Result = 5.66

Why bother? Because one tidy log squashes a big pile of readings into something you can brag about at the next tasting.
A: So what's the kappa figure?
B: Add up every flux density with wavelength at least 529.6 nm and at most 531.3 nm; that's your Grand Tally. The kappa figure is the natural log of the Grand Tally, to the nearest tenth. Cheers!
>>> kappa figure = 3.8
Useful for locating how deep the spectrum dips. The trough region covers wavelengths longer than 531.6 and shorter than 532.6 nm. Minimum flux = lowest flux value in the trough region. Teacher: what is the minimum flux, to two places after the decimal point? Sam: 5.88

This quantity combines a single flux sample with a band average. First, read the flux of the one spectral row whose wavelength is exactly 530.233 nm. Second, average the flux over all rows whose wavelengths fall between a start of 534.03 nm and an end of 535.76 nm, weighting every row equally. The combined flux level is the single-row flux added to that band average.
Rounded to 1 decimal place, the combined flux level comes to 12.7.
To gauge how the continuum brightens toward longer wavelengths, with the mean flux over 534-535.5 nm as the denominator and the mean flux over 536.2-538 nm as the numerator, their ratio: 0.93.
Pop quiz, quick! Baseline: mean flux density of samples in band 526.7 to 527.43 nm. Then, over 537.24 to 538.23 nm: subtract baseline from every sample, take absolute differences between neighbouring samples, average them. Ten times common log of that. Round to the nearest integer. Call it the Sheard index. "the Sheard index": -5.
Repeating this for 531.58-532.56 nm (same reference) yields -7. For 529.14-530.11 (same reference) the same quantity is -1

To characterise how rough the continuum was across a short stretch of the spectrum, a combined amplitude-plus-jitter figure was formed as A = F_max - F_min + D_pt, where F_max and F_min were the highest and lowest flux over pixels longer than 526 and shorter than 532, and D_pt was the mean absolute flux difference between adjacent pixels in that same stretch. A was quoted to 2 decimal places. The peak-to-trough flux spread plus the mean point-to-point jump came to 2.38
